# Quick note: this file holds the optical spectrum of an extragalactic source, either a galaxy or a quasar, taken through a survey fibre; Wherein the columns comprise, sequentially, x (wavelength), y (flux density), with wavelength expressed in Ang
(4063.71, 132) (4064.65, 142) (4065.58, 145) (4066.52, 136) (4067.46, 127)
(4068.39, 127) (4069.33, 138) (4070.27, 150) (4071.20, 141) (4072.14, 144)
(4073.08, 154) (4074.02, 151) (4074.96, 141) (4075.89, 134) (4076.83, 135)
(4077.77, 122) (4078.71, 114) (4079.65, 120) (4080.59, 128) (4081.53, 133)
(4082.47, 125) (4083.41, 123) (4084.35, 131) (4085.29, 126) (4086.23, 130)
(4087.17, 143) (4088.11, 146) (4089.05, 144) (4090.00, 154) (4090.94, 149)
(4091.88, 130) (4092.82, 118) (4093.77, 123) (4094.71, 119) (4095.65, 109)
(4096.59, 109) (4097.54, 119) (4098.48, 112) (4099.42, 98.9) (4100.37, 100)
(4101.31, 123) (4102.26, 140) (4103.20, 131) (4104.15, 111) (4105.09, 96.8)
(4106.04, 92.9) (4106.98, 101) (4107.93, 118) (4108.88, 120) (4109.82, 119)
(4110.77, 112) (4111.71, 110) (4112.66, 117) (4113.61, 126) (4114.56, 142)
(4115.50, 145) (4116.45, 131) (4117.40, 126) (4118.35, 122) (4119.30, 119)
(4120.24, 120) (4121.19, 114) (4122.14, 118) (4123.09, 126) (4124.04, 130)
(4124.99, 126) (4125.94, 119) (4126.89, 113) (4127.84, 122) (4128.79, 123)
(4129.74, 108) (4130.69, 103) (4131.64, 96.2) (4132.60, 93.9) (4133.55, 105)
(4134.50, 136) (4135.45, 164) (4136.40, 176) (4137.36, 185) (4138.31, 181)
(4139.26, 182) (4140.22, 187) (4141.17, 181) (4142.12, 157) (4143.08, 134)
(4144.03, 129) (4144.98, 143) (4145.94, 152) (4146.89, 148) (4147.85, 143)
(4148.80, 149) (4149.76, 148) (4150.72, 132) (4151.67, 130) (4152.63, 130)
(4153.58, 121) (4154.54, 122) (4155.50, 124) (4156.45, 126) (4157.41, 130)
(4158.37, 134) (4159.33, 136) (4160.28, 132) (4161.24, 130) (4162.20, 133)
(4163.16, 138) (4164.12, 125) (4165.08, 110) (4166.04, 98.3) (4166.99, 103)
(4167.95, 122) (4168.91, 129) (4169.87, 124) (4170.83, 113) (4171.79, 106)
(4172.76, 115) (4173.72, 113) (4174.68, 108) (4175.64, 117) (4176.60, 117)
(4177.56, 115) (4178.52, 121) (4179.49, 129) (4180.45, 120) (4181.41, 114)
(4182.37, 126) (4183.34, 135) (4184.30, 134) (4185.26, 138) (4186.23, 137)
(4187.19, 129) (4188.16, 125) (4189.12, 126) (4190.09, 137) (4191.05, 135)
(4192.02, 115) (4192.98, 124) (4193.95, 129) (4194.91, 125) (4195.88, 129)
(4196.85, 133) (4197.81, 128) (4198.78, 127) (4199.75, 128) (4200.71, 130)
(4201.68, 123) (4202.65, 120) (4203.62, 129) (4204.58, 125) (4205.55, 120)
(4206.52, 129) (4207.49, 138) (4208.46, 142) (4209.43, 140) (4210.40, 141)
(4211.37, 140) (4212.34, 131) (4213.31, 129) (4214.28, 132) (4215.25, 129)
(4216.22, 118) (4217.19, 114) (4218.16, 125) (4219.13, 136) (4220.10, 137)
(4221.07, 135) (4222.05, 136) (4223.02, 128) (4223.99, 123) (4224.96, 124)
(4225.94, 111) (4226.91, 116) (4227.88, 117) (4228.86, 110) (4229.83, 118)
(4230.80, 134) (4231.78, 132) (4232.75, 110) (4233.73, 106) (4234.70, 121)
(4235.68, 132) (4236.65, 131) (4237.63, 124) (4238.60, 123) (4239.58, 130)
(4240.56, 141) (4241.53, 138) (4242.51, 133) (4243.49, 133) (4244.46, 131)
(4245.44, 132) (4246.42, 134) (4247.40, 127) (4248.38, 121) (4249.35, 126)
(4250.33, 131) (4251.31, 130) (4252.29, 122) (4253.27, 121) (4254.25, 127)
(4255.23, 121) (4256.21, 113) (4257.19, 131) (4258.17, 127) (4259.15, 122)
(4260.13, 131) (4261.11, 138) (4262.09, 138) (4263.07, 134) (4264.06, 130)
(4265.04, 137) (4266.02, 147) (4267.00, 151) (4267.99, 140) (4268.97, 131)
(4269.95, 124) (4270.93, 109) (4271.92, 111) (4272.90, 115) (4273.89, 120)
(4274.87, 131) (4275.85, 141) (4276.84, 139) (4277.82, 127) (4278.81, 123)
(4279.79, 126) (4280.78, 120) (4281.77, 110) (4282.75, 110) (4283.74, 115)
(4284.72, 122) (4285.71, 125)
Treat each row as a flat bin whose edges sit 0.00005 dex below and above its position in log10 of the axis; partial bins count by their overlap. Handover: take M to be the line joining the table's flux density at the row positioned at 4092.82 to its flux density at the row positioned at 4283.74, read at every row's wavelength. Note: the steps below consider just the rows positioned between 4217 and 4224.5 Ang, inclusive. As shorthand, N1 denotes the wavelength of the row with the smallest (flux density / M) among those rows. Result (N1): 4217.19 Ang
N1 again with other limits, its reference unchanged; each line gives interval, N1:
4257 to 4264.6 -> 4259.15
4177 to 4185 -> 4181.41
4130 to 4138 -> 4132.60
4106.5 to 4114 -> 4106.98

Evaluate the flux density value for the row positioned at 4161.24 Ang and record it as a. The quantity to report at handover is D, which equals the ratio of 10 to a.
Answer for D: 0.077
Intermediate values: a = 130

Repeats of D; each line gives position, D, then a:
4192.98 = 0.081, 124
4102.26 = 0.071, 140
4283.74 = 0.087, 115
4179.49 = 0.078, 129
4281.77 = 0.091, 110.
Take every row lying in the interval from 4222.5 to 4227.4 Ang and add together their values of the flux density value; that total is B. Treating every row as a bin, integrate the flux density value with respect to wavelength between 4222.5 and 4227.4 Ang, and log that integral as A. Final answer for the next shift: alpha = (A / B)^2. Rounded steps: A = 591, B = 602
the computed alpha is 0.96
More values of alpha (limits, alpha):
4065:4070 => 1.01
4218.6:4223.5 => 0.96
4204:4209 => 1.00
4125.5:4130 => 0.82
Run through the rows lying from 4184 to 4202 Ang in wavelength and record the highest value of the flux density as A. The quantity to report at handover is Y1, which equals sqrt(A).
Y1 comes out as 11.7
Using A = 138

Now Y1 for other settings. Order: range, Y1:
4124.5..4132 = 11.2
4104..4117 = 12.0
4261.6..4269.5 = 12.3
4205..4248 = 11.9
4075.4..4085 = 11.6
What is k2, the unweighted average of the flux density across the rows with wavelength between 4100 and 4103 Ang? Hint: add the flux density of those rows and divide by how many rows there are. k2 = 121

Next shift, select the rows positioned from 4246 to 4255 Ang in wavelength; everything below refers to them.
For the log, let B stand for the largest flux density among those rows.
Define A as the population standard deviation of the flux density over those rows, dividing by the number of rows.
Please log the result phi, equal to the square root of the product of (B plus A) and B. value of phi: 136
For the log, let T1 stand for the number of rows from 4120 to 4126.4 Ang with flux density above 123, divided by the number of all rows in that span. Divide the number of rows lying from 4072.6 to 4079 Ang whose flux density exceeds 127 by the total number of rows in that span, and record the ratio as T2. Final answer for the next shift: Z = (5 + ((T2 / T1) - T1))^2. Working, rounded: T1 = 0.4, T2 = 0.7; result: 39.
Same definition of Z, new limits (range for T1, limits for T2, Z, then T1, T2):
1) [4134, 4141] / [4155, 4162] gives 22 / 1.0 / 0.7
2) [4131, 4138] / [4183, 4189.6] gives 32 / 0.6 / 0.7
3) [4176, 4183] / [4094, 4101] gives 22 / 0.3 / 0.0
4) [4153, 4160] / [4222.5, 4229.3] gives 20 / 0.7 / 0.1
